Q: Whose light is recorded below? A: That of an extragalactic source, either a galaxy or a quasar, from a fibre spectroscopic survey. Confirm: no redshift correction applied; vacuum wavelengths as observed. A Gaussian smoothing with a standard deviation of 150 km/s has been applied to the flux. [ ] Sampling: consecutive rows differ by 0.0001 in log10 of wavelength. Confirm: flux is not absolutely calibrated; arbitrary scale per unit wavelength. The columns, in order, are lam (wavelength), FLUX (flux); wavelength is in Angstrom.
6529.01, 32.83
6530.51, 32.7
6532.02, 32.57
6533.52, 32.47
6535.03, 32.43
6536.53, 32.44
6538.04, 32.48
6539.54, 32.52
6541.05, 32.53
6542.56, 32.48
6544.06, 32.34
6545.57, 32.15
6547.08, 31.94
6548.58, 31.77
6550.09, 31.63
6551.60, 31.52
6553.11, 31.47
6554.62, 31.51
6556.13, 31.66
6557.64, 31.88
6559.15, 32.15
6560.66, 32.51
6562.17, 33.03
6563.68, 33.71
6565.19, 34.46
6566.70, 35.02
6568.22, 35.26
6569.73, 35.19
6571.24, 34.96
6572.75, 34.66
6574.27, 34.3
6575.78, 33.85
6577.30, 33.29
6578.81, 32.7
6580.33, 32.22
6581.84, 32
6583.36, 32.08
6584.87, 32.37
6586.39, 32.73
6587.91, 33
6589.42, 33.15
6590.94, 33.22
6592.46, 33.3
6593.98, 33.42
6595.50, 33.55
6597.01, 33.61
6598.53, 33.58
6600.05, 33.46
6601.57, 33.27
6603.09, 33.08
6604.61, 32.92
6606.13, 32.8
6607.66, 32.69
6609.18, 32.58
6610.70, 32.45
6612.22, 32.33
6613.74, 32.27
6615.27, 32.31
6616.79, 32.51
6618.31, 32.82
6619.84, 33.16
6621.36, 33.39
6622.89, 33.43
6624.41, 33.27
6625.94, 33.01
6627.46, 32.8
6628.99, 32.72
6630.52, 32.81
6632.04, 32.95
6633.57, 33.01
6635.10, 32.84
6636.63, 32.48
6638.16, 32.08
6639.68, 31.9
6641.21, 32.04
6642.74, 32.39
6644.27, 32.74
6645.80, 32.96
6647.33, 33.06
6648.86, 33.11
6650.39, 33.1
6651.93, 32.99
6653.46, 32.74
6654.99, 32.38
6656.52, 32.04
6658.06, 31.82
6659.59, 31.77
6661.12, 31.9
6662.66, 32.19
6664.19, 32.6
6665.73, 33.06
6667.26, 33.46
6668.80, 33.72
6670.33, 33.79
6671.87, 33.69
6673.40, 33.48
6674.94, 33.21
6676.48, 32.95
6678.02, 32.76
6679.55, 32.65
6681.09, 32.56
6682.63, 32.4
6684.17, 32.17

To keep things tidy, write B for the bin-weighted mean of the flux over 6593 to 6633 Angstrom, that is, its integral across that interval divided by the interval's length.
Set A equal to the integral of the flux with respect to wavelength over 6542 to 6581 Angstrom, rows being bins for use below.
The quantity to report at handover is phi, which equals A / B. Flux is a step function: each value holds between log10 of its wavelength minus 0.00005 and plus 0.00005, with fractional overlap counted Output 39.0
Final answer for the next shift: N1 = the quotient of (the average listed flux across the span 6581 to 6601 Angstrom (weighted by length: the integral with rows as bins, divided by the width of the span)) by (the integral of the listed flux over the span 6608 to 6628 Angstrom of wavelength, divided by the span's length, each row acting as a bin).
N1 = 1.007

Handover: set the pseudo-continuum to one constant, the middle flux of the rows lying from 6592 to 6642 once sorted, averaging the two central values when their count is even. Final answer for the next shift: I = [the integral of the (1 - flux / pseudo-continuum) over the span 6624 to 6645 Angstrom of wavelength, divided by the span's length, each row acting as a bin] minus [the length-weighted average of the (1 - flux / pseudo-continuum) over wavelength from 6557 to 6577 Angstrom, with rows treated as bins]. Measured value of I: 0.039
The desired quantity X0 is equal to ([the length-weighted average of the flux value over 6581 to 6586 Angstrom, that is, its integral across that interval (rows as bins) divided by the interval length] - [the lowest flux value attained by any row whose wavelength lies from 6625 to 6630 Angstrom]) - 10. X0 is -10.5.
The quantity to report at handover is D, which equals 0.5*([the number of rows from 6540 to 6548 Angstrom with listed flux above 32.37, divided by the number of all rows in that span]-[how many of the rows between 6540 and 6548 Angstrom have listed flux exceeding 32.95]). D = 0.2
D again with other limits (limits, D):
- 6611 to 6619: 0.2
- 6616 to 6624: -1.0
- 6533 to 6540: 0.5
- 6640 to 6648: -0.6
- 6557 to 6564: -0.7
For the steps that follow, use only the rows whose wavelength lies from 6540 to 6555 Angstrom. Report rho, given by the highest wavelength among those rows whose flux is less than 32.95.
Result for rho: 6554.62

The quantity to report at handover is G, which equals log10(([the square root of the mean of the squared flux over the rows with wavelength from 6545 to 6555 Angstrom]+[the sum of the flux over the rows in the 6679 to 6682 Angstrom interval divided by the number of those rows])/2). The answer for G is 1.51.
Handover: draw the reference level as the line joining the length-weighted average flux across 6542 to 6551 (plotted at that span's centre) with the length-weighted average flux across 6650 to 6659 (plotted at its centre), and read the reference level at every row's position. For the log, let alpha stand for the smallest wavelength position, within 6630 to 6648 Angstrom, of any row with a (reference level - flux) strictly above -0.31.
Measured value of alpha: 6636.63 Angstrom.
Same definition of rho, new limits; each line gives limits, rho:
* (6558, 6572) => 6560.66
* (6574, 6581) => 6580.33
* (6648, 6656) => 6654.99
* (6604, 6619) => 6618.31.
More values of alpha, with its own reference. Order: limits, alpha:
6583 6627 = 6583.36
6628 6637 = 6636.63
